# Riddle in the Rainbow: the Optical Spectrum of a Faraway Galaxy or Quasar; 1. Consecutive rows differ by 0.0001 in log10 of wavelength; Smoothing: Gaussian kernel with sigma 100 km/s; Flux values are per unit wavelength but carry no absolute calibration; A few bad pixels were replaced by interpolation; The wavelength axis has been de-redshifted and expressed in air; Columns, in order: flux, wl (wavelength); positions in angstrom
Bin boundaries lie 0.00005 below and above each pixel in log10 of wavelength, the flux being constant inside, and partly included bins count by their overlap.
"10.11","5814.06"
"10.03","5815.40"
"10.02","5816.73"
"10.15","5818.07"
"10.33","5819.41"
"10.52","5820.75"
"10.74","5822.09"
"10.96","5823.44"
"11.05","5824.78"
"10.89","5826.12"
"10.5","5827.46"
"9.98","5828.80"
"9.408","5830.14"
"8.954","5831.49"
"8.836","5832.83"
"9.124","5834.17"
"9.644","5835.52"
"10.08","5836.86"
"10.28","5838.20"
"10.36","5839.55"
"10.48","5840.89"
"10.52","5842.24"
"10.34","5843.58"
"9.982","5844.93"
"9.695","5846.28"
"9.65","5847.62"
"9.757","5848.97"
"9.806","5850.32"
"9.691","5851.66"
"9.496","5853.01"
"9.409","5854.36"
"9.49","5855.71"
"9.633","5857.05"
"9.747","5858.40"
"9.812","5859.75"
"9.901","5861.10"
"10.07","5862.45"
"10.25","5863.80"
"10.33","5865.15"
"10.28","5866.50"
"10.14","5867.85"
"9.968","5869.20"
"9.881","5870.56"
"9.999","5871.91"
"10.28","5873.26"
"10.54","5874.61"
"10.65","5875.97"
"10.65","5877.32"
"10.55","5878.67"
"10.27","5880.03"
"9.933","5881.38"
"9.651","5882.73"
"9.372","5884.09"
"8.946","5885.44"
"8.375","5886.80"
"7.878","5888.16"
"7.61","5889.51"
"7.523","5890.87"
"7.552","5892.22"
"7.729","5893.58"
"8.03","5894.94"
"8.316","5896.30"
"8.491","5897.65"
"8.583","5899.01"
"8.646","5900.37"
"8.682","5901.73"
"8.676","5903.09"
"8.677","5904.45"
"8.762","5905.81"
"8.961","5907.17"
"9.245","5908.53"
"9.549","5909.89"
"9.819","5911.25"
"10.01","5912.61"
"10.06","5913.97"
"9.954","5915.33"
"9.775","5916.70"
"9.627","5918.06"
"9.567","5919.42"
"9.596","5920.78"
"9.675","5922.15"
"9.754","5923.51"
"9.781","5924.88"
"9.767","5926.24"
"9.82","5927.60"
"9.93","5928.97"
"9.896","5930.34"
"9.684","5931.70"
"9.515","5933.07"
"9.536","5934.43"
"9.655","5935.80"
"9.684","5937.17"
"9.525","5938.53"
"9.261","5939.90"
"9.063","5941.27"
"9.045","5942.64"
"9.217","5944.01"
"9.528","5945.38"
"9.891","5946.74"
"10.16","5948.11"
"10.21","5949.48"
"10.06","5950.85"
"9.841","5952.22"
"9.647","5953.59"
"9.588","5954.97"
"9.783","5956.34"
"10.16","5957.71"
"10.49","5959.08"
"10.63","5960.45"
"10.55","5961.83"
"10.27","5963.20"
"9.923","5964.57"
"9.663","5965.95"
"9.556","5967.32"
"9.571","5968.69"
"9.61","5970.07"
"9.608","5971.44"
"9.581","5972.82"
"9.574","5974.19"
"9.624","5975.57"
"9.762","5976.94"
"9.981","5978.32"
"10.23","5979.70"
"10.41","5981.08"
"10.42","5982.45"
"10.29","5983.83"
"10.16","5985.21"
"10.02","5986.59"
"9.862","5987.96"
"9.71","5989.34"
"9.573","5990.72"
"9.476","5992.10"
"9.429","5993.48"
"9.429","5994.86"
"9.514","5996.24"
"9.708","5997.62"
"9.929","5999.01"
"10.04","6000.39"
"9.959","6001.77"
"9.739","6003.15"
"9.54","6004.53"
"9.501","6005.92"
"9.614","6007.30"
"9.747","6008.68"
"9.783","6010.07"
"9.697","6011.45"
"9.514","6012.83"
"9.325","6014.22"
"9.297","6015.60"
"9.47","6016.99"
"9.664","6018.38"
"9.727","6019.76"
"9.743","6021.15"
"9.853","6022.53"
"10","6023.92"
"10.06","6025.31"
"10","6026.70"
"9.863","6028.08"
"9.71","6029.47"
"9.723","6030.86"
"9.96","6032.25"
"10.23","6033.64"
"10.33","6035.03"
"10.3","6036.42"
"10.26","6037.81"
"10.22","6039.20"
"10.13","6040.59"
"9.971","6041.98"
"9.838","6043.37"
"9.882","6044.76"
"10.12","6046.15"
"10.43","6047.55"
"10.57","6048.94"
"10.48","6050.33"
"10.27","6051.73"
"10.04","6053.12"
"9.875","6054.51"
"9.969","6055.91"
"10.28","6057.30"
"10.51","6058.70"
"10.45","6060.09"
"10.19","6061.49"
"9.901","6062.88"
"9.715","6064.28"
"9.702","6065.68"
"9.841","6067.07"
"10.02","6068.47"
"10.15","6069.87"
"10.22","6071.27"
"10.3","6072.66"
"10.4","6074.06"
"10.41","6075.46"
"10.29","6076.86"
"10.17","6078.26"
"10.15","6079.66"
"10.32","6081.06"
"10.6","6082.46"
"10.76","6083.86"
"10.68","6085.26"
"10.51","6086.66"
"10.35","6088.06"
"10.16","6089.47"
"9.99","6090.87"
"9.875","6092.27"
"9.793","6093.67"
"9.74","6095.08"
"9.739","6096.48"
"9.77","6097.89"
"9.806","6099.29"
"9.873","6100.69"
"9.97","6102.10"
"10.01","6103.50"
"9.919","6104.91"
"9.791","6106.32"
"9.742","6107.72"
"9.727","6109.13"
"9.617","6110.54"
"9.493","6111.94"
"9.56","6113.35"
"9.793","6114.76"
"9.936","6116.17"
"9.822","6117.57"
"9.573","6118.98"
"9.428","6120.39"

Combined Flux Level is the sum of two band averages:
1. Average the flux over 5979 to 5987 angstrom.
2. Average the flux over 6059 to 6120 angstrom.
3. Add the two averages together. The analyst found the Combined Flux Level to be 20.3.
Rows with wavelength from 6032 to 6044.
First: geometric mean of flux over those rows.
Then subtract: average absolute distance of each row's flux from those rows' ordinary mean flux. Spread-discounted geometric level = 10.0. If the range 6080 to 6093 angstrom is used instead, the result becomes 10.1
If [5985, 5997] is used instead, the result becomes 9.5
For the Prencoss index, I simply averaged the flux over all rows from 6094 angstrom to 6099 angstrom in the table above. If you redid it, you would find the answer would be 9.75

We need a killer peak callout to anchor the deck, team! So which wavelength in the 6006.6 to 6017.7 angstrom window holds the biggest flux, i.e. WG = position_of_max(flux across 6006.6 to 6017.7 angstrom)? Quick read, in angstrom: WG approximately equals 6010.07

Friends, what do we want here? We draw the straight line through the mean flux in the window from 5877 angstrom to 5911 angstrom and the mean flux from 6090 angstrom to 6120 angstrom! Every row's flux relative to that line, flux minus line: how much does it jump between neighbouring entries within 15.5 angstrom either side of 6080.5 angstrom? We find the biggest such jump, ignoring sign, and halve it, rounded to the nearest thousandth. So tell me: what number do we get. 0.137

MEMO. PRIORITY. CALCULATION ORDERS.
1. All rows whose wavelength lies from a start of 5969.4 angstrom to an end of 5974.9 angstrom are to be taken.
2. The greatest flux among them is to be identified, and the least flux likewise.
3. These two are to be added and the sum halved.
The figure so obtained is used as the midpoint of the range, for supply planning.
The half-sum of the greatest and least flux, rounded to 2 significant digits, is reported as 9.6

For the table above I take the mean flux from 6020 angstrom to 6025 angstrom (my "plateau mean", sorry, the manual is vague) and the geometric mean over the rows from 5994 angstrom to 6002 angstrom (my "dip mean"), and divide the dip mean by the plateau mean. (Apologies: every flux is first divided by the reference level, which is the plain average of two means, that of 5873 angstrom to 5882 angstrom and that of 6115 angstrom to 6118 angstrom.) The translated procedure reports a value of 0.99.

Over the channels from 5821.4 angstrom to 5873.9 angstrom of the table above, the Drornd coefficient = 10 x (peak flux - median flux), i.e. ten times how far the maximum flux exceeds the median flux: 11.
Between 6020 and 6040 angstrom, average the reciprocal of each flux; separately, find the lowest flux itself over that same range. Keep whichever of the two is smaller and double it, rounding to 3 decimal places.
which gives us 0.200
